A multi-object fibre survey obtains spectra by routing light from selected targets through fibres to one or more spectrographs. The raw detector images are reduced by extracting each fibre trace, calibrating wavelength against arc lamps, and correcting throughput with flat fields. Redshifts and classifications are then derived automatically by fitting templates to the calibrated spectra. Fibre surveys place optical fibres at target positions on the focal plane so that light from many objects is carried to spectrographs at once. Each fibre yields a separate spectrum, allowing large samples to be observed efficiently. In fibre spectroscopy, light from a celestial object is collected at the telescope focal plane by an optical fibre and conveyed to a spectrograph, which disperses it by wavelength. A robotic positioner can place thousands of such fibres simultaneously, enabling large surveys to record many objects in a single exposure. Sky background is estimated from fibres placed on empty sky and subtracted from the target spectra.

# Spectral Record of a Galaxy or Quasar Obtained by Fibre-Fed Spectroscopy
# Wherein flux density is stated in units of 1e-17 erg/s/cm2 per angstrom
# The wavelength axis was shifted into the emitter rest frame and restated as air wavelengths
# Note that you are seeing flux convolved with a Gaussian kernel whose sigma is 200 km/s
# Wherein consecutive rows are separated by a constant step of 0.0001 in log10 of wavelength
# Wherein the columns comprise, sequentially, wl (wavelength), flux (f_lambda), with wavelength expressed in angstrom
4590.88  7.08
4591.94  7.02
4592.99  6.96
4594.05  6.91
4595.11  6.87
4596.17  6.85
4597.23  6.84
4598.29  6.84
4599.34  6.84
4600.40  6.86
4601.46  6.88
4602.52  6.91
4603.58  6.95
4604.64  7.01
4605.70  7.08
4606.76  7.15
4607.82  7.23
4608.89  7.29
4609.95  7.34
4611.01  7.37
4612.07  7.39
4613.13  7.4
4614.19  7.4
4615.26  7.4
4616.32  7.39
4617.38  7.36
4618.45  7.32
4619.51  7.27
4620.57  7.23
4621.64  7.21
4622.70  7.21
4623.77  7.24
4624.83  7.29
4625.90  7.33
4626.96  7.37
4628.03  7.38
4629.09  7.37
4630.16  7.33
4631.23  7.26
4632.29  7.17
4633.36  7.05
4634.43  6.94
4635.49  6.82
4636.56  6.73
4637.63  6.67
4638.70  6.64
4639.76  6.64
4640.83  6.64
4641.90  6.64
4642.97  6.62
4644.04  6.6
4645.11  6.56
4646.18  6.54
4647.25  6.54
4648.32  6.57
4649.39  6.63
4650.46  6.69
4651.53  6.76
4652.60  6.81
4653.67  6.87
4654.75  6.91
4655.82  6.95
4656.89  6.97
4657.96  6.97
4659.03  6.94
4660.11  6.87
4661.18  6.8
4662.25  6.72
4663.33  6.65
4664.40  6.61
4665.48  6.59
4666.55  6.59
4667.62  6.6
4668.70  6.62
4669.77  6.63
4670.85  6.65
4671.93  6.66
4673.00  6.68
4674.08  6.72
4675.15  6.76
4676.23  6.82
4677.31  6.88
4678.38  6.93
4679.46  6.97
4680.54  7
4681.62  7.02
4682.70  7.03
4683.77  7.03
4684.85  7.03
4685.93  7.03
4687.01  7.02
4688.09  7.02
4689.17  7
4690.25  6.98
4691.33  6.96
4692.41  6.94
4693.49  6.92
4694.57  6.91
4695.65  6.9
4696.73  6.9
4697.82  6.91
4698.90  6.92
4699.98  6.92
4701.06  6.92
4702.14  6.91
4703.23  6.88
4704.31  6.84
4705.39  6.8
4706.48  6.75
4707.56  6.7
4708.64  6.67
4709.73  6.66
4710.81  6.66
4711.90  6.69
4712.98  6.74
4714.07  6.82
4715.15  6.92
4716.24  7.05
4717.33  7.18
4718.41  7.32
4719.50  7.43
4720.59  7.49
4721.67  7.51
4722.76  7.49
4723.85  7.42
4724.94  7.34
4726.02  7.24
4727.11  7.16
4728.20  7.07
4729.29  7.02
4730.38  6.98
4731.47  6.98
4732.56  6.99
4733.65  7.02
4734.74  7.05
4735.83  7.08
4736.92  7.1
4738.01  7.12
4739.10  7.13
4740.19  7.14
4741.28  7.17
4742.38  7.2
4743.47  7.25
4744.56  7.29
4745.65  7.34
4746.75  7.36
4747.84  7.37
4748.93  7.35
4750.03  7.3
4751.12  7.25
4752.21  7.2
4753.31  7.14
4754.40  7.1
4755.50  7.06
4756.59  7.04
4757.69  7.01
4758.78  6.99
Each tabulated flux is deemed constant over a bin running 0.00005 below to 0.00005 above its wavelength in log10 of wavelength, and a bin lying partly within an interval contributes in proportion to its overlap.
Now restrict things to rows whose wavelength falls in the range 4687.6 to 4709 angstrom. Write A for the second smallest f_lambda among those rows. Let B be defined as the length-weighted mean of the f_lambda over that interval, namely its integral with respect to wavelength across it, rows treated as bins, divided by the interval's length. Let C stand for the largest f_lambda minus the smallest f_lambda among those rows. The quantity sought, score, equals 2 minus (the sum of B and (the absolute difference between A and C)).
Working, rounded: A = 6.7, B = 6.89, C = 0.350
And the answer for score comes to -11.2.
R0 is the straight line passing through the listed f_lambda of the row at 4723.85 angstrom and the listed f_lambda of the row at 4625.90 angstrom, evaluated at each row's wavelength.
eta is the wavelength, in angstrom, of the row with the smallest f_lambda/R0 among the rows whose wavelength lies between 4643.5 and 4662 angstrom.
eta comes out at 4647.25 angstrom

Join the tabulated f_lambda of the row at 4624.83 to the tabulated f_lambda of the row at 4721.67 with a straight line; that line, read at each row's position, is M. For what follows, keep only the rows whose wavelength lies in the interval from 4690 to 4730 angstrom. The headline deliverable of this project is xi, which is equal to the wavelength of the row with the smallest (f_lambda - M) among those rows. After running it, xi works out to 4710.81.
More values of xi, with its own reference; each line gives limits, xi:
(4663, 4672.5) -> 4666.55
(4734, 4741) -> 4734.74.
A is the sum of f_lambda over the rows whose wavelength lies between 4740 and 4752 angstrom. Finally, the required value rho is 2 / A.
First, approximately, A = 80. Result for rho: 0.0250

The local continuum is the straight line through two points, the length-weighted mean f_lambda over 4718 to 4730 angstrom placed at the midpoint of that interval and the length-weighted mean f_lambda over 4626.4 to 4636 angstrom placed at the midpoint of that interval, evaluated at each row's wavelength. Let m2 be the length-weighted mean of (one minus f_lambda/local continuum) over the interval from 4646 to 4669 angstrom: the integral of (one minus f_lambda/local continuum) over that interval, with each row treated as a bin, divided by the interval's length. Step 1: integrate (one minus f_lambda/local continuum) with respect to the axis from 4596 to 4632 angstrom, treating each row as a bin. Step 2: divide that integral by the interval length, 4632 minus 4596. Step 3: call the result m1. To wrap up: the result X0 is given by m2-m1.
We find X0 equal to 0.071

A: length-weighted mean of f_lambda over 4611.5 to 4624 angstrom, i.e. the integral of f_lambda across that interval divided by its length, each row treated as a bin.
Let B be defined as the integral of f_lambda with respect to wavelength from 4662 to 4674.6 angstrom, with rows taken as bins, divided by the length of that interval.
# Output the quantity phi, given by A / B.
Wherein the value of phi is 1.10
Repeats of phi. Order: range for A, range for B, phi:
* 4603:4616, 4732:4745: 1.02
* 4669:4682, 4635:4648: 1.03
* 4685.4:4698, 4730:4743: 0.98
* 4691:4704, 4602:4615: 0.96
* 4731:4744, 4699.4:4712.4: 1.05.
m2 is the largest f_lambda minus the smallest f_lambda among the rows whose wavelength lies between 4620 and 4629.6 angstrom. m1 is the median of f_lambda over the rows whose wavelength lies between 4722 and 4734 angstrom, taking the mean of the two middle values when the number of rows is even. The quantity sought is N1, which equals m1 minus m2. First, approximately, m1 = 7.1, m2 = 0.17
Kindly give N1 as 6.9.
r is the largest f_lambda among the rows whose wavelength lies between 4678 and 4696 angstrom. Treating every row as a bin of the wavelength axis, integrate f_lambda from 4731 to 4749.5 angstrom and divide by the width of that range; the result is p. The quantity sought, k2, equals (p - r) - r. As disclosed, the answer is -6.89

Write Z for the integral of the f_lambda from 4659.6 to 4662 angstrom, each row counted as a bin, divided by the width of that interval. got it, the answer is 6.84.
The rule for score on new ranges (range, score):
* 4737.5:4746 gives -12.1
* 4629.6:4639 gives -10.9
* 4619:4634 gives -12.1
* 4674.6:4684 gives -11.5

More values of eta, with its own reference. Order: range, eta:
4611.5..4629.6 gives 4622.70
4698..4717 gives 4710.81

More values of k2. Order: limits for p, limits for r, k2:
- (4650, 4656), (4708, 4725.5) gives -8.20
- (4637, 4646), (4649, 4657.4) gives -7.32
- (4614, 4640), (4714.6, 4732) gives -7.86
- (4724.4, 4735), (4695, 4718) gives -7.27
